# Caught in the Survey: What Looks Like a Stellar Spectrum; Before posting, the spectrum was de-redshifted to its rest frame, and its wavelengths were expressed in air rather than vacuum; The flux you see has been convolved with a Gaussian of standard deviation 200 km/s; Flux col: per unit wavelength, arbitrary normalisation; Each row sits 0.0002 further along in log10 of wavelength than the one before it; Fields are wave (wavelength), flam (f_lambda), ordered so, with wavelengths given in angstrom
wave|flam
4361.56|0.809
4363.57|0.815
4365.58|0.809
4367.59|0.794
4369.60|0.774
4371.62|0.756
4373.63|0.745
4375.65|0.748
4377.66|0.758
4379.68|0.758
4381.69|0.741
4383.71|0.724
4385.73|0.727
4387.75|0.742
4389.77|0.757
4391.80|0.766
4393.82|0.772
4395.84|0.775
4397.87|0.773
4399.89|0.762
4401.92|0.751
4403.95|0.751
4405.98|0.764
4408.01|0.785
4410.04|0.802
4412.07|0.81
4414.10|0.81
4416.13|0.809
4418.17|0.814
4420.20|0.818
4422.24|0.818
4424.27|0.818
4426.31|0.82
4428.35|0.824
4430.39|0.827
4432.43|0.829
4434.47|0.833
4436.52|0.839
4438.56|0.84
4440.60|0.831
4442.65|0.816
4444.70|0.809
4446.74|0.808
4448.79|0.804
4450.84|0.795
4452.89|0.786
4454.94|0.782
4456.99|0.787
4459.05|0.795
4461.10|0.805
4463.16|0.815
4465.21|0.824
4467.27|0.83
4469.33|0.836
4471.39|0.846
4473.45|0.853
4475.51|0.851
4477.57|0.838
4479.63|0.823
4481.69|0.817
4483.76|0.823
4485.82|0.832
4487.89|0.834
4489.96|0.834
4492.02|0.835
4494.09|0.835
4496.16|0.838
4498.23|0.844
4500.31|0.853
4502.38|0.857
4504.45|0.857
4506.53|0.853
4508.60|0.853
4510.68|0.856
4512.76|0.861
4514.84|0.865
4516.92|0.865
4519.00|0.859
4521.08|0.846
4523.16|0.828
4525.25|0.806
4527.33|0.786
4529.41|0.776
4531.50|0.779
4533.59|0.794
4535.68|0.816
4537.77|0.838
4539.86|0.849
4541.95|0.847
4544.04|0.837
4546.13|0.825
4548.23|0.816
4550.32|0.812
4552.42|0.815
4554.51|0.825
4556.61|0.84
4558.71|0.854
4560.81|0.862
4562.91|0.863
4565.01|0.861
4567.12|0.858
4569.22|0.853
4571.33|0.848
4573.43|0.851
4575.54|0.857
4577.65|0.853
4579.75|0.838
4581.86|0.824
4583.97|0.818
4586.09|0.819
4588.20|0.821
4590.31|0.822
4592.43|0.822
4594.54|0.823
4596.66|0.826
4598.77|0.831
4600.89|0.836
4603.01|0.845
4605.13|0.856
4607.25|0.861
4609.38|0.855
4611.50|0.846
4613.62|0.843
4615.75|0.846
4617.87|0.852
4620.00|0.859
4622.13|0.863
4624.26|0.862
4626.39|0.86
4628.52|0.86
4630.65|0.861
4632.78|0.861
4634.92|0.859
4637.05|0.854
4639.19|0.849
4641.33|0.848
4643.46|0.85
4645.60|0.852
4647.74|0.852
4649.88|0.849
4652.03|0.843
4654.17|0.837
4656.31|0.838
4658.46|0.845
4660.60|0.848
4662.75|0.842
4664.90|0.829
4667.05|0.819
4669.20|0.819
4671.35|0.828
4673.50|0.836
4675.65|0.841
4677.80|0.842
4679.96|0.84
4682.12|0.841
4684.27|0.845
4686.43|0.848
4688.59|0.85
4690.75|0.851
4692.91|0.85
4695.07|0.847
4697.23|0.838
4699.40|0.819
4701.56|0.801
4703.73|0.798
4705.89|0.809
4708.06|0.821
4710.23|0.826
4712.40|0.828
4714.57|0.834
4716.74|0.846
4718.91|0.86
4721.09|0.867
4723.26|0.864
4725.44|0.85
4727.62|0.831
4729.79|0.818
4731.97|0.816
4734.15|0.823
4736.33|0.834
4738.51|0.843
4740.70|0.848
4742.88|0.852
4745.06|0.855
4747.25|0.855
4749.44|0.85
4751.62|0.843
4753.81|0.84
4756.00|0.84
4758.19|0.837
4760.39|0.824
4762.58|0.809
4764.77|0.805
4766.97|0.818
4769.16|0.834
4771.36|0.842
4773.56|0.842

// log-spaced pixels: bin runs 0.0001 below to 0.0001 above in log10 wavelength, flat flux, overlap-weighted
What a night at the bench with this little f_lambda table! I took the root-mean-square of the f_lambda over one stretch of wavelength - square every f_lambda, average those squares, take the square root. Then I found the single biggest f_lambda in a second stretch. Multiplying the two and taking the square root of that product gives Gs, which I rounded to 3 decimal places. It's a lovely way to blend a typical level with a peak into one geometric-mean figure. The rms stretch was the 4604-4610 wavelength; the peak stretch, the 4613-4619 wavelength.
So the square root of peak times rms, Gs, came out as 0.855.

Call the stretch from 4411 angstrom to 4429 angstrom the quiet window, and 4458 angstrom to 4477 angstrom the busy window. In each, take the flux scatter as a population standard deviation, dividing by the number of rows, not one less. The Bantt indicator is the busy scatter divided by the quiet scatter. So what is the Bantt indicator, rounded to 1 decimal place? 3.9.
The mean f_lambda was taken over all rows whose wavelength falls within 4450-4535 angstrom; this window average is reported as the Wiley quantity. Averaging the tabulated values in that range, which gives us 0.828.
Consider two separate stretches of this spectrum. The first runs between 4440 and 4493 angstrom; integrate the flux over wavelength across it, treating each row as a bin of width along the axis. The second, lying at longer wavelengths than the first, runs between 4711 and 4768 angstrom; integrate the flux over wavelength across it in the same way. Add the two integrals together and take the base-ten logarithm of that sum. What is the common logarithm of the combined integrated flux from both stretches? 1.96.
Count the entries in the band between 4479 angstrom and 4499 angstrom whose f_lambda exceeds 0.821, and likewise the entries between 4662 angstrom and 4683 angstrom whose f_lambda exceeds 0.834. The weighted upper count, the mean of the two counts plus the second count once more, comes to 13.5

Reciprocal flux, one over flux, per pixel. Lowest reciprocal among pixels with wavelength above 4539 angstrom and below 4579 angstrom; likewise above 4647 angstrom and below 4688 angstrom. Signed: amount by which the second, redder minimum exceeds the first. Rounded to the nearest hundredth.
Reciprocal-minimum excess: 0.01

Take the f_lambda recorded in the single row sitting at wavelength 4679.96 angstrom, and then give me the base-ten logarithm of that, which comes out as -0.076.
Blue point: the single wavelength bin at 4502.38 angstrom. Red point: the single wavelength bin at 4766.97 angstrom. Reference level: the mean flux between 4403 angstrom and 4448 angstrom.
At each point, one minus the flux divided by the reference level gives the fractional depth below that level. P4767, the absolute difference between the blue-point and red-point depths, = 0.048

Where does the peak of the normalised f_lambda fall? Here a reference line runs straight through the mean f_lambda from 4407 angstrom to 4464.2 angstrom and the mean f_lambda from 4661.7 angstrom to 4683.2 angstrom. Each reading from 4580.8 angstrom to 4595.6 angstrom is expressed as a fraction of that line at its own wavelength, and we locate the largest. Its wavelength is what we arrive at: 4581.86 angstrom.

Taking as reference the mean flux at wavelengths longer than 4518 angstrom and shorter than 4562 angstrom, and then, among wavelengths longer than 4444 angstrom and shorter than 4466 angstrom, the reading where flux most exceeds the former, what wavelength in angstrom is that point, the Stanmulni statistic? 4465.21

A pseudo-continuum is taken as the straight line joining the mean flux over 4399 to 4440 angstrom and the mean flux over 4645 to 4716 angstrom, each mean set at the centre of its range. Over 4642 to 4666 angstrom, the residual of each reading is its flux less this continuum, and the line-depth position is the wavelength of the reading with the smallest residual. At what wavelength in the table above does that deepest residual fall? 4664.90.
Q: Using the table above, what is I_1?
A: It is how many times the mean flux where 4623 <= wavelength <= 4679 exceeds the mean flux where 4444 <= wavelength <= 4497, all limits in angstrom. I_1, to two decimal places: 1.03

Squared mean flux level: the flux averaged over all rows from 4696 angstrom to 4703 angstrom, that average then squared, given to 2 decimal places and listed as 0.67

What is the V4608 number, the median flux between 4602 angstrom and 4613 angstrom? 0.855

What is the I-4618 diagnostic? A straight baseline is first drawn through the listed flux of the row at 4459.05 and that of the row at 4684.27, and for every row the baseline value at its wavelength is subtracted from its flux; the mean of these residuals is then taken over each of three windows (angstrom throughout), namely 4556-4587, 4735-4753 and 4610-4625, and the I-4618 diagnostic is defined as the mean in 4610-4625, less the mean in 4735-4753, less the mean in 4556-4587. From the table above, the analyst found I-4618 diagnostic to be 0.007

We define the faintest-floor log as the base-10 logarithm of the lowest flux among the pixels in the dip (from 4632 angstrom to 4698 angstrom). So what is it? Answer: -0.087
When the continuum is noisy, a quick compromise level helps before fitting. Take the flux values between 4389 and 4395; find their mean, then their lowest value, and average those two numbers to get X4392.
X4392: 0.76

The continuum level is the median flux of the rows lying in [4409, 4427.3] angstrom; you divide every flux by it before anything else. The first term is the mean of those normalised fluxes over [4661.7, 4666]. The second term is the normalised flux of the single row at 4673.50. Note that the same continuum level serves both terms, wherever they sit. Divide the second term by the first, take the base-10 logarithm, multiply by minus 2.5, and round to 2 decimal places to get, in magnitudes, 0.00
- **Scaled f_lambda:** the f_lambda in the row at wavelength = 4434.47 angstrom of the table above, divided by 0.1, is 8.33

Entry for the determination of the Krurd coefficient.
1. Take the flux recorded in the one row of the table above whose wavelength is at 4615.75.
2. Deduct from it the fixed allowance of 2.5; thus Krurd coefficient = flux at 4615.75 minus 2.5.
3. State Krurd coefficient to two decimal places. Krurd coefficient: -1.65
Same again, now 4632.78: -1.64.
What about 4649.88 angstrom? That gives -1.65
